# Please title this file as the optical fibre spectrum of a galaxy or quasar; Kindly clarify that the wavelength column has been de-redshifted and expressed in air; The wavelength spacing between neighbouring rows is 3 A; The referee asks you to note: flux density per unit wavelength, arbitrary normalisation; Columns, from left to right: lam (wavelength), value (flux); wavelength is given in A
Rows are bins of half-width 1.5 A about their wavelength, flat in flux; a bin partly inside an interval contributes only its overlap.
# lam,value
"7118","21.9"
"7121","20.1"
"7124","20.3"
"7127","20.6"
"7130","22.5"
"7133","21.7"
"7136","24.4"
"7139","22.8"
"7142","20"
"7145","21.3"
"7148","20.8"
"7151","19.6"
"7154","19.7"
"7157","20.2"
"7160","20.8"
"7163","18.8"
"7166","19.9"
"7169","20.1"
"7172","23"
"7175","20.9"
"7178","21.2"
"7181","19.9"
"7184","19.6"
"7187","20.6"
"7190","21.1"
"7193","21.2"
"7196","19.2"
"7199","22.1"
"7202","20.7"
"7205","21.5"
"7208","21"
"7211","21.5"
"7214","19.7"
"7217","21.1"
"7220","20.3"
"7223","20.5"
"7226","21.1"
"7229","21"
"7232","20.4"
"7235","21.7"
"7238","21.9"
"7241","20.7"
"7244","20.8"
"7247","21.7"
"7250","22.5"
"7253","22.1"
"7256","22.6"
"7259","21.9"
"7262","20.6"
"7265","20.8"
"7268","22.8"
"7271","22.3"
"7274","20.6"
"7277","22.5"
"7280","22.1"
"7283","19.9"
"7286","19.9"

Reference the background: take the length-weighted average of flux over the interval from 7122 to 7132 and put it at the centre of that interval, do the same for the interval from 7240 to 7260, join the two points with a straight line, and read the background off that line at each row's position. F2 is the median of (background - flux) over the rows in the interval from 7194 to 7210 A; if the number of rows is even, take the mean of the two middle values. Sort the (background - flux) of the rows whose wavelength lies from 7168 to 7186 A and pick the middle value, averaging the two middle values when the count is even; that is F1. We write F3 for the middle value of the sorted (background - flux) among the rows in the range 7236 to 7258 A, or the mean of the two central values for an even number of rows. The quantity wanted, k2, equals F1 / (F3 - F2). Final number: -1.2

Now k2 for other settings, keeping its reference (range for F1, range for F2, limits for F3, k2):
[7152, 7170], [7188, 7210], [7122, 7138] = -1.5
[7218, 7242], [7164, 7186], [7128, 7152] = -0.5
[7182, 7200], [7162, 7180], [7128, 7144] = -0.3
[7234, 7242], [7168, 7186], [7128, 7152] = 0.0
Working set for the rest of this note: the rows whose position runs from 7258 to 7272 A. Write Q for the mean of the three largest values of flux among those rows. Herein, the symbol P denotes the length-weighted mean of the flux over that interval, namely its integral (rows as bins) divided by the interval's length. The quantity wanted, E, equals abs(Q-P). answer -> 0.68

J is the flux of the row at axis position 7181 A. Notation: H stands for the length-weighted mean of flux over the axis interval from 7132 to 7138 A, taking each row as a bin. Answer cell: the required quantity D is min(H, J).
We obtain 19.9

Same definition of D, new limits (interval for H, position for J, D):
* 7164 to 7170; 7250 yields 19.9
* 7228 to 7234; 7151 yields 19.6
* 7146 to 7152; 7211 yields 20.3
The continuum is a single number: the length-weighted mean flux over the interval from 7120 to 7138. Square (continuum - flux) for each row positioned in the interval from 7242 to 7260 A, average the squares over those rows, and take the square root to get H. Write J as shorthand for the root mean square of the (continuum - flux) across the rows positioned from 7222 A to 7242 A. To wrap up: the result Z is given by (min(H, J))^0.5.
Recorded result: 0.81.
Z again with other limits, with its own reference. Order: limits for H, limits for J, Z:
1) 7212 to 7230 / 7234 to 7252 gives 0.80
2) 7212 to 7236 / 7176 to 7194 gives 1.06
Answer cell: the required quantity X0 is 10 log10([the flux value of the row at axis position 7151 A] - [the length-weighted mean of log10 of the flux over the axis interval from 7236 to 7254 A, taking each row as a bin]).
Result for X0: 12.6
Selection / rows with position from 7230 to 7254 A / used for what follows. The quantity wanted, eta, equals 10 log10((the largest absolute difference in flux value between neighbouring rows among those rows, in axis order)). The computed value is 1.1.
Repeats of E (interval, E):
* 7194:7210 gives 0.61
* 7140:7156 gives 0.34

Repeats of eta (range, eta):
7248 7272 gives 3.0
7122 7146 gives 4.5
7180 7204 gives 4.6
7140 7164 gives 3.0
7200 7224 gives 2.6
